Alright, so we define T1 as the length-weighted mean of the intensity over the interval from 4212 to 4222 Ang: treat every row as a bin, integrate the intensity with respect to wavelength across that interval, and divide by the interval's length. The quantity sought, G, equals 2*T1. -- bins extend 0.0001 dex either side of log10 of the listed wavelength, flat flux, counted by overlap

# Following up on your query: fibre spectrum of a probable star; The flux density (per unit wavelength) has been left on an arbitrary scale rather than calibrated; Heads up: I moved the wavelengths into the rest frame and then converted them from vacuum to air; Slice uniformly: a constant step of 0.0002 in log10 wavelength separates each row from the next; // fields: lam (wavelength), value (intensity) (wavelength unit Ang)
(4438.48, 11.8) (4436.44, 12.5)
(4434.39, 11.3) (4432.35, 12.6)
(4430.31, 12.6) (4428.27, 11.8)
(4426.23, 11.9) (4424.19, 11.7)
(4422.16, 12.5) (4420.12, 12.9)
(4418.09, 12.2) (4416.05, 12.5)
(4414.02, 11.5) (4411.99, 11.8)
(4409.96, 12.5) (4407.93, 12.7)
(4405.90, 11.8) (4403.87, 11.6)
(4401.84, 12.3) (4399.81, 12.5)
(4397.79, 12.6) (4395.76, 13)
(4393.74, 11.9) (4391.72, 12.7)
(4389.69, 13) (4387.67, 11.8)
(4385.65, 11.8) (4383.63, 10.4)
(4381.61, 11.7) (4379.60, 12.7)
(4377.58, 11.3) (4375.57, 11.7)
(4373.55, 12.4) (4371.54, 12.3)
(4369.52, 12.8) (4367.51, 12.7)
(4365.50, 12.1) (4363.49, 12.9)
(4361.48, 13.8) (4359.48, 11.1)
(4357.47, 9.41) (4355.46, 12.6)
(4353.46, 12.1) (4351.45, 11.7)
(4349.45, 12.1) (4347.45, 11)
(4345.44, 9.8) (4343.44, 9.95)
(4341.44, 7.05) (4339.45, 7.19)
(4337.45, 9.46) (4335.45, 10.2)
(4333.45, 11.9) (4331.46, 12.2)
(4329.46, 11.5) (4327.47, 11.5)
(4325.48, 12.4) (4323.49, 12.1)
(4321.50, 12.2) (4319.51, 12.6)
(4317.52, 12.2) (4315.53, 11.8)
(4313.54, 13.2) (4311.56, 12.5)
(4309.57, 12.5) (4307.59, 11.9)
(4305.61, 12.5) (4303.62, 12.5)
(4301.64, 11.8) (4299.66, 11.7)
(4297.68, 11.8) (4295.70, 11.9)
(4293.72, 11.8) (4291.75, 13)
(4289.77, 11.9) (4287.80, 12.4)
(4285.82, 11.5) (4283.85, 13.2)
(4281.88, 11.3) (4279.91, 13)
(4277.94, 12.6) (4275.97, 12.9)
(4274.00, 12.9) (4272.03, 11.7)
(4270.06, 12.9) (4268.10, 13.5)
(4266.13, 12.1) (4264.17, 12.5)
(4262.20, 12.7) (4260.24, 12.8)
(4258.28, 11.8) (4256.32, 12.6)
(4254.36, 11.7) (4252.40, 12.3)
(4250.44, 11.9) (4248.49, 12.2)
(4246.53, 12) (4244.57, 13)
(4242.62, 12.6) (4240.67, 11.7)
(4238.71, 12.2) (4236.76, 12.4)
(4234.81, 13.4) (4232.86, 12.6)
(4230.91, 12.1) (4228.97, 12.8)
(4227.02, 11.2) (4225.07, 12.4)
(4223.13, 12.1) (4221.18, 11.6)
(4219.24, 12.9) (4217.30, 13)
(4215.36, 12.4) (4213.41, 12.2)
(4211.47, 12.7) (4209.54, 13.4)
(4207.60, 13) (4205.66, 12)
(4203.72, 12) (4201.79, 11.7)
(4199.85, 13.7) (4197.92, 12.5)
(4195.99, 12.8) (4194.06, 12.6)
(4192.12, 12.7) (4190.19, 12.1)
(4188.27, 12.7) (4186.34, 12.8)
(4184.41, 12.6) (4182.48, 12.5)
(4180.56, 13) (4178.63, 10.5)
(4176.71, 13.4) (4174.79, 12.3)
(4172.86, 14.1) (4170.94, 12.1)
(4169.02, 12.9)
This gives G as 24.9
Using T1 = 12.4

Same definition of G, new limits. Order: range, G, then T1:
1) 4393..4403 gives 24.9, 12.5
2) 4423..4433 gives 24.2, 12.1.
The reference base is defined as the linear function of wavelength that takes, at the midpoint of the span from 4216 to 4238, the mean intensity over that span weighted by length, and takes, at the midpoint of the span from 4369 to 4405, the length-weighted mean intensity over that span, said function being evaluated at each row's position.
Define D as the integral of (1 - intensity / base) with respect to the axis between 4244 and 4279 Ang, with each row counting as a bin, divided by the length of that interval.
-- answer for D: -0.008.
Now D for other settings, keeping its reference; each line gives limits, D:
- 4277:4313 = 0.005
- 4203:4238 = -0.003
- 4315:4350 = 0.106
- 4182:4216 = -0.010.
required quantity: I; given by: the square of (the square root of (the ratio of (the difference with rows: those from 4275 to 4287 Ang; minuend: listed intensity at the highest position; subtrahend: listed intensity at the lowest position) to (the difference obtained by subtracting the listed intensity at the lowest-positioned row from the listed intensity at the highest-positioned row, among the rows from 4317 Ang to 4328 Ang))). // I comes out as 2.0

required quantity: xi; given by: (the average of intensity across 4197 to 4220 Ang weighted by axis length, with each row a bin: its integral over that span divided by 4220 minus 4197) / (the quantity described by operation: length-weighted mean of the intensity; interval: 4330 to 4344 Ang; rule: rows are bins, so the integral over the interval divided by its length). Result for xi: 1.29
